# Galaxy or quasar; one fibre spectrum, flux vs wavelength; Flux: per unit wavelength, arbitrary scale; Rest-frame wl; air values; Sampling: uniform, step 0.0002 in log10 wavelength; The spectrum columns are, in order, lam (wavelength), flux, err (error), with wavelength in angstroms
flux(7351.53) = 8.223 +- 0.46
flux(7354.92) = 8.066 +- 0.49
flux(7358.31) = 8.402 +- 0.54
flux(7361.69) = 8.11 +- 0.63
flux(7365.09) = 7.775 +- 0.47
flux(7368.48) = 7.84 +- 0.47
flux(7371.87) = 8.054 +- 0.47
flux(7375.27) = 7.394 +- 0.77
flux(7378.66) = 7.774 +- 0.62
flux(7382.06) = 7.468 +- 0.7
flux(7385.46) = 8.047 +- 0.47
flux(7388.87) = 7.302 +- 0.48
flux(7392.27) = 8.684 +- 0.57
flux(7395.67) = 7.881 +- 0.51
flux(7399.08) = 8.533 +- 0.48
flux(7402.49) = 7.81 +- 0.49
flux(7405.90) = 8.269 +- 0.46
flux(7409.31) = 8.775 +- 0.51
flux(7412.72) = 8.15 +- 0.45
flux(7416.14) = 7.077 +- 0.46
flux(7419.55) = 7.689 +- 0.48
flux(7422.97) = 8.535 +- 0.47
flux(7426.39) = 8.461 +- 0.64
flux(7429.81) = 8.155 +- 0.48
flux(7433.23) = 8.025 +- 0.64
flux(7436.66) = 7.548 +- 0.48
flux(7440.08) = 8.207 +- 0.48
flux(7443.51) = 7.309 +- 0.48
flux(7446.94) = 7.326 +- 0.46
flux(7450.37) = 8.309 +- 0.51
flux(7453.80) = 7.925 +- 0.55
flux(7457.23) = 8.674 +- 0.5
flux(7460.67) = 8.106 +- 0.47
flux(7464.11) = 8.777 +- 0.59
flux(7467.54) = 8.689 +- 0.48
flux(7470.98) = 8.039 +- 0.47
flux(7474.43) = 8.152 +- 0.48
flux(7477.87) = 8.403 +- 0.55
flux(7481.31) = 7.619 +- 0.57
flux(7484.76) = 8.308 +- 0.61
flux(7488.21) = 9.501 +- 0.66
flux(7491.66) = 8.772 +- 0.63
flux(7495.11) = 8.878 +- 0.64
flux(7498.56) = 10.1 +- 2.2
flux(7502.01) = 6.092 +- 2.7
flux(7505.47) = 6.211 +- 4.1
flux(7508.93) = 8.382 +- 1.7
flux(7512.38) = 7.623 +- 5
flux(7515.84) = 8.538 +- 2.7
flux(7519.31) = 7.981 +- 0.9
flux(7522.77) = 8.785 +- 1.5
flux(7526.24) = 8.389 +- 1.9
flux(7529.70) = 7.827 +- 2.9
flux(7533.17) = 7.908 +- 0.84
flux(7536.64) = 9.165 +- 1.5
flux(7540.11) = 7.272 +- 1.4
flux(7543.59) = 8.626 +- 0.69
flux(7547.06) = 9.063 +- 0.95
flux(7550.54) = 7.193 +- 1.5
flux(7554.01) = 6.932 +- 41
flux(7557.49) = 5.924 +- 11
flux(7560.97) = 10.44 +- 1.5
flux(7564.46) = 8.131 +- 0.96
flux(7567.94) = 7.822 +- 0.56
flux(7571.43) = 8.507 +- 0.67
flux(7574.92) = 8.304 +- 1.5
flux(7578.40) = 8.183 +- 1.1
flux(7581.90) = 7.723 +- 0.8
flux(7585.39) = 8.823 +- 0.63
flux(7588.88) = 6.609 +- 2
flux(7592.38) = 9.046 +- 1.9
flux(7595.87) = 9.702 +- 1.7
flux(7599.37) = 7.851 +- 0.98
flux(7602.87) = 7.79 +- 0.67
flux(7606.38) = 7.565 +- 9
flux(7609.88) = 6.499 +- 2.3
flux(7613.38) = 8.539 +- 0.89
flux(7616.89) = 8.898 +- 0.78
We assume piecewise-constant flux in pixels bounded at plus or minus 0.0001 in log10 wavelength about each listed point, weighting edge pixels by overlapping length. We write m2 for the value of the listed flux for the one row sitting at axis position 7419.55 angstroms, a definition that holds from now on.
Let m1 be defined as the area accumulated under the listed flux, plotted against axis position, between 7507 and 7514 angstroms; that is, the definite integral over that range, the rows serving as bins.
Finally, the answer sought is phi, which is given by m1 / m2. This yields 7.25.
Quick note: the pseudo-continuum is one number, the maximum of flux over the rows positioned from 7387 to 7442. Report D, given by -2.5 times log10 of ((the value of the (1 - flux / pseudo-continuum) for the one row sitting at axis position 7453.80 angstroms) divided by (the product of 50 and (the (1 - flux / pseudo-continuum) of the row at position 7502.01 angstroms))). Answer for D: 5.5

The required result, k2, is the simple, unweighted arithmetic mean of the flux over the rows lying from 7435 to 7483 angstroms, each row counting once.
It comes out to 8.08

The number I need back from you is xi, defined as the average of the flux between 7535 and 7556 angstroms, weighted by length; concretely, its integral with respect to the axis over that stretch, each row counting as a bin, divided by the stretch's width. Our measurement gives 8.01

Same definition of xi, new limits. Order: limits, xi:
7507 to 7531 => 8.21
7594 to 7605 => 8.42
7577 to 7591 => 7.85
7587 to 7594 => 7.82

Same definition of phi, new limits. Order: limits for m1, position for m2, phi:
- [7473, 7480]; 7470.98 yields 7.19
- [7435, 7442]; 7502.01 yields 9.04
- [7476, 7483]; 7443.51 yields 7.68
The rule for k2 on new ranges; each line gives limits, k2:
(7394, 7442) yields 8.08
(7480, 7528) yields 8.23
